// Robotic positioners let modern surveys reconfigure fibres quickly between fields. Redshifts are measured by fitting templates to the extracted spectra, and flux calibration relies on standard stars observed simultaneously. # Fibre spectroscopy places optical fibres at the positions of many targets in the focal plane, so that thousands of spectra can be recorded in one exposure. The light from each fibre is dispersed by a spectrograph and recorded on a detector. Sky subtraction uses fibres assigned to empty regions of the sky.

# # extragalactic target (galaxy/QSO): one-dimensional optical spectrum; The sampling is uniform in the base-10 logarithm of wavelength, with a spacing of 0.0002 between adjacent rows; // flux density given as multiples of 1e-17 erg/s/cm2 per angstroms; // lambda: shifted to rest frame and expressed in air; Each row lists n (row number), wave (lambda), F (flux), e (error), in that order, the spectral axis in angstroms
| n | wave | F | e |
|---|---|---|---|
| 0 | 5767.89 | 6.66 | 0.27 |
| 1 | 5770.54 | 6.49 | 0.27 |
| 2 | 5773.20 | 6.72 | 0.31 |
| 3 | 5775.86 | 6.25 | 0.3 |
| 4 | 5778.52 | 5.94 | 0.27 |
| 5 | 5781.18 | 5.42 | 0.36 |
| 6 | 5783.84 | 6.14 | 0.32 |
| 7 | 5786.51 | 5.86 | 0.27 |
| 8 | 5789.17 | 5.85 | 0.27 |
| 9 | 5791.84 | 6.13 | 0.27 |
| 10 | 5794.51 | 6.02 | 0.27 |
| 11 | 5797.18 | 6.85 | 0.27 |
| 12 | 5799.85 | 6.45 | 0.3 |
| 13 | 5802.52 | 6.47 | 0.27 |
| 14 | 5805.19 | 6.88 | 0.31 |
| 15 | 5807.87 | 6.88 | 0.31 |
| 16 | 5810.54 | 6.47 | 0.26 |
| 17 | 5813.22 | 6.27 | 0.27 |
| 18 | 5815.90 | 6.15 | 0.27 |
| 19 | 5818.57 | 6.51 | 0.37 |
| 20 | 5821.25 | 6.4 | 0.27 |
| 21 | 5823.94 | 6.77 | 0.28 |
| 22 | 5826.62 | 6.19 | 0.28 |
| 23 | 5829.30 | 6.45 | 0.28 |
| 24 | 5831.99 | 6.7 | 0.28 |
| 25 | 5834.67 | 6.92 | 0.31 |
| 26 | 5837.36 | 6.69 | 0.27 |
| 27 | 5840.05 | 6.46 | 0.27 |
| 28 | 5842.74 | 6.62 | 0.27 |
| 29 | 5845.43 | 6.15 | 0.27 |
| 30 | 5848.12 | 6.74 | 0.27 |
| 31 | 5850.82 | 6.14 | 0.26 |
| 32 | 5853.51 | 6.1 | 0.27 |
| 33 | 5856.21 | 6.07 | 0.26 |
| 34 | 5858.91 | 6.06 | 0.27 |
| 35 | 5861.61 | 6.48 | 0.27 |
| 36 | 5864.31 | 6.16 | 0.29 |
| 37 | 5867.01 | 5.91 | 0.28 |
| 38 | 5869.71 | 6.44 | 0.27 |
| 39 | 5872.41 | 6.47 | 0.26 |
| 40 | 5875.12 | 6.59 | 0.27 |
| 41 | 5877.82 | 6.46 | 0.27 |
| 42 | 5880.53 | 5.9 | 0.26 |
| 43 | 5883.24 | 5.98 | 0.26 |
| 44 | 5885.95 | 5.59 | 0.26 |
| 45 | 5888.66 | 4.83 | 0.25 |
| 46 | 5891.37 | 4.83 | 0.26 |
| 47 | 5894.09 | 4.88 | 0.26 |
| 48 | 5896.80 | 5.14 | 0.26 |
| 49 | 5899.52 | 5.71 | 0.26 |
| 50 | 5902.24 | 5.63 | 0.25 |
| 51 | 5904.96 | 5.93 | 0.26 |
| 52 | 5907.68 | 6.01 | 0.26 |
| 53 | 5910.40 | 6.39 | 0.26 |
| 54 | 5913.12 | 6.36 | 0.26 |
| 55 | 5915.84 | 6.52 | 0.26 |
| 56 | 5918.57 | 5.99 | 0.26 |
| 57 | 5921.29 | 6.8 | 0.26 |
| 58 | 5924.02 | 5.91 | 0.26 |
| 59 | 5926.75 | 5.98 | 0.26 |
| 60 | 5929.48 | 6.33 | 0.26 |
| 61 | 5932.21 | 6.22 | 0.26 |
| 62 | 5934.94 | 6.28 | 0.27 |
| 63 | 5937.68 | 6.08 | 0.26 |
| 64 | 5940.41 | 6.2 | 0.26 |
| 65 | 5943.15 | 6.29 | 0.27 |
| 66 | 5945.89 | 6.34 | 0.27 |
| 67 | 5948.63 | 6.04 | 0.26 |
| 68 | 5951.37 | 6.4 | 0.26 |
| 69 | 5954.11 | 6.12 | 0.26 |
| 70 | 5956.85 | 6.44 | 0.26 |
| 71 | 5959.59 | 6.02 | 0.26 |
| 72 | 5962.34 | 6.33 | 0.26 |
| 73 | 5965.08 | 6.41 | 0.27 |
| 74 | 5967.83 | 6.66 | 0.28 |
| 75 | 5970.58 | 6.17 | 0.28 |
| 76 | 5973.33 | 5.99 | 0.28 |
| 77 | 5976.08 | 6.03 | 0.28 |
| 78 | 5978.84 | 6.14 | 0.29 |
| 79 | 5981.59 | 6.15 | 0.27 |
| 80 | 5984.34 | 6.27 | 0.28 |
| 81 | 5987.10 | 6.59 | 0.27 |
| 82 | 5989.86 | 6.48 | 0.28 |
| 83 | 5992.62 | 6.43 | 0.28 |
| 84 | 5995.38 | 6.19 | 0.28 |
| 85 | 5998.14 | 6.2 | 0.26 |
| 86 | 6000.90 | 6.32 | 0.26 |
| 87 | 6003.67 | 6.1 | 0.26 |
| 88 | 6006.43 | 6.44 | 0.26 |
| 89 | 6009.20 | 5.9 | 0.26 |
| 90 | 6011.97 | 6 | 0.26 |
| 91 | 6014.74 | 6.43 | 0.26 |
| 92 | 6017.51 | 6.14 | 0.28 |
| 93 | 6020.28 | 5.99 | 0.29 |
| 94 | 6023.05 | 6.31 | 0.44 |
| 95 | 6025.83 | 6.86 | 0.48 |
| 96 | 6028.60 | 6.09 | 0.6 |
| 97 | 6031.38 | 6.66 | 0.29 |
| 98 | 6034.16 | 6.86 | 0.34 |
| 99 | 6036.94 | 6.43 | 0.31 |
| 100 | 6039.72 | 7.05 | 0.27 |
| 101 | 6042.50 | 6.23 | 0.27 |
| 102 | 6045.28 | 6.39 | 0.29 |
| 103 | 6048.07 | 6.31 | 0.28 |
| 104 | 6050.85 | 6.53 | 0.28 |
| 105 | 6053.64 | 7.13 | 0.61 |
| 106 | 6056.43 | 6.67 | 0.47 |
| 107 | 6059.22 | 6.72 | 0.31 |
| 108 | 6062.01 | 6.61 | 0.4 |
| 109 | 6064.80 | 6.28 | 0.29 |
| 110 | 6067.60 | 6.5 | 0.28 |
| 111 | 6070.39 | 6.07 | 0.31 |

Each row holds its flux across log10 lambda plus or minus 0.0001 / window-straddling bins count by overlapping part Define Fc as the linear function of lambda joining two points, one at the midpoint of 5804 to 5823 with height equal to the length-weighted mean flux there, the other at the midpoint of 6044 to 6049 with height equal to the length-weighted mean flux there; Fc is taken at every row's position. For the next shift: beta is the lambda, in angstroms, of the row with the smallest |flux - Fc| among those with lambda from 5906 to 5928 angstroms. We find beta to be 5910.40 angstroms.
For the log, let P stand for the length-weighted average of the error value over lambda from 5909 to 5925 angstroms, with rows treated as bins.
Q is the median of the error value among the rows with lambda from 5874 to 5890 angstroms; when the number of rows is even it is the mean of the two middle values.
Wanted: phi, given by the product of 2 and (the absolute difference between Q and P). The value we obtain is 0.000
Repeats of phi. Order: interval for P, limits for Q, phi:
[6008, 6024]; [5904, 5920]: 0.070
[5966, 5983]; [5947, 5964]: 0.039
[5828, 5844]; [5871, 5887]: 0.040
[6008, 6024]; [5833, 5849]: 0.050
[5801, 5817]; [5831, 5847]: 0.024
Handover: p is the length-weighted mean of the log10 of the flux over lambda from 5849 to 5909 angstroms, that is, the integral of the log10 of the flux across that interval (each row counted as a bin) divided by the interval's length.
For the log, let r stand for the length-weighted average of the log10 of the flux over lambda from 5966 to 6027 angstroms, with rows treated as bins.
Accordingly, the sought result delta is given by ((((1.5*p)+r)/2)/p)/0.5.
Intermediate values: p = 0.768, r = 0.796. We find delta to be 2.54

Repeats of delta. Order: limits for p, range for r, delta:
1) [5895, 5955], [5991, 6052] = 2.52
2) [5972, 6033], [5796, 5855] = 2.52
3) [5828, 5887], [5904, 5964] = 2.49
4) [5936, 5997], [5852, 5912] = 2.46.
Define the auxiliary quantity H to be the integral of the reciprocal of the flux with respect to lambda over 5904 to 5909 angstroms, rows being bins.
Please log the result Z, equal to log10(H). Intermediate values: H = 0.837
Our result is -0.077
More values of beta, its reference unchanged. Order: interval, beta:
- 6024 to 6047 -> 6045.28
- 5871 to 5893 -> 5872.41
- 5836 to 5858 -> 5840.05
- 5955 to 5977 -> 5965.08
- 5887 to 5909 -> 5907.68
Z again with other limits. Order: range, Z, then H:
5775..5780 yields -0.083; 0.826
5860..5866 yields -0.020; 0.955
